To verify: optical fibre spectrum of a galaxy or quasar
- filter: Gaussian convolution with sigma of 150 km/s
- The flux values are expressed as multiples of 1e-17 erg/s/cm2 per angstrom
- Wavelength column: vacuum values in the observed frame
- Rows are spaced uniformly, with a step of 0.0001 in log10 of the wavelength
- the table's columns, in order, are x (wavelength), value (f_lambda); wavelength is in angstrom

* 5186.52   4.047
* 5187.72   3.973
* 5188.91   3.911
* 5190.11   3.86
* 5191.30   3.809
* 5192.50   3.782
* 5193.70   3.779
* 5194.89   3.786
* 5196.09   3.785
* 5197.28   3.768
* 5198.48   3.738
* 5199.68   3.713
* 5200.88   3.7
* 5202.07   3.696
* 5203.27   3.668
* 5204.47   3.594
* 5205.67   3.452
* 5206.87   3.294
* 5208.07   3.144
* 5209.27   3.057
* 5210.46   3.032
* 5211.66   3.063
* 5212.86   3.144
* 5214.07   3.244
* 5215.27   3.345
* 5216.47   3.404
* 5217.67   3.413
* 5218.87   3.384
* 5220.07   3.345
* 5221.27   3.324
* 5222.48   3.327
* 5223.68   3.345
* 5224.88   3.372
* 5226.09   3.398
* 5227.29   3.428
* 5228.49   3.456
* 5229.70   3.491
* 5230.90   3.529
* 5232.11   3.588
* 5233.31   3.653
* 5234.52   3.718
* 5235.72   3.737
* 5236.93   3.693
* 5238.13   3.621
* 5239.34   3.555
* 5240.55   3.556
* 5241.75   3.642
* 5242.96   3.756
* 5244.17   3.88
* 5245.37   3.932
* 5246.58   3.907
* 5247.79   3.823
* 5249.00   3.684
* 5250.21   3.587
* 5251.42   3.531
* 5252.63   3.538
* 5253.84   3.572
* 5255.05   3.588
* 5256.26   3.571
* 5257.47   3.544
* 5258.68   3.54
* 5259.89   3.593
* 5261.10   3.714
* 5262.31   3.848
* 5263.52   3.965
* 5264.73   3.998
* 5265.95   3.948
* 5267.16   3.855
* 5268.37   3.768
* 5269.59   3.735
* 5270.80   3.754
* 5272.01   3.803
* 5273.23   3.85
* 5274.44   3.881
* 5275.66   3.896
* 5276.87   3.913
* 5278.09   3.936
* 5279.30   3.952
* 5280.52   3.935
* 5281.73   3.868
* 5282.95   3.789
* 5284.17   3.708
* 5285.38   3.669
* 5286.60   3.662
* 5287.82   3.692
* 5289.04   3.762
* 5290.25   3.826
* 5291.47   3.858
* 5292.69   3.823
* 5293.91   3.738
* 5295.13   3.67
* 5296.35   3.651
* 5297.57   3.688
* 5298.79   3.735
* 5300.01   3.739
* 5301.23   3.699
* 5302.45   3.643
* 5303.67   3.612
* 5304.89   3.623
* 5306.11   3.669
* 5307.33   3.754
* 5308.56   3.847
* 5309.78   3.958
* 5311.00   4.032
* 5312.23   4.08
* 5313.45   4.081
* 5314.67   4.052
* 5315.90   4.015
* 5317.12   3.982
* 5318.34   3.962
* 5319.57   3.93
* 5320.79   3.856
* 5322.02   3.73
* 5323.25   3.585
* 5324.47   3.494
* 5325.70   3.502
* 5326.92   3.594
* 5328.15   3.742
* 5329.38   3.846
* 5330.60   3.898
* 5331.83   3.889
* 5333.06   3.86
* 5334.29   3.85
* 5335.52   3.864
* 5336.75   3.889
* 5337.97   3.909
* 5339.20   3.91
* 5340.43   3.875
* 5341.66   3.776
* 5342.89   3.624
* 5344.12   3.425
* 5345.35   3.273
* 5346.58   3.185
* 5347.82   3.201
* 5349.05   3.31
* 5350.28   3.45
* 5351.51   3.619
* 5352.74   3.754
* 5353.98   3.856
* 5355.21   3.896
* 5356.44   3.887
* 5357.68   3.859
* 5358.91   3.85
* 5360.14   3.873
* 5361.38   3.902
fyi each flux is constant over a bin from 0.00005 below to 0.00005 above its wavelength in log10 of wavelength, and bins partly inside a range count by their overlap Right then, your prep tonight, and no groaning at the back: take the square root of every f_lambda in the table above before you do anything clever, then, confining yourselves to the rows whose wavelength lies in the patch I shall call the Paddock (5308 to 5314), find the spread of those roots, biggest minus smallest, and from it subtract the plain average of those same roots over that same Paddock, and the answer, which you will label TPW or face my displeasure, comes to -1.94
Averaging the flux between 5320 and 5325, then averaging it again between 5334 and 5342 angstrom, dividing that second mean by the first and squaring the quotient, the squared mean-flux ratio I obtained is 1.11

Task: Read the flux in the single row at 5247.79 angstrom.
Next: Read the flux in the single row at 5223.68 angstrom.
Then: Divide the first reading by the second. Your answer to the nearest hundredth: 1.14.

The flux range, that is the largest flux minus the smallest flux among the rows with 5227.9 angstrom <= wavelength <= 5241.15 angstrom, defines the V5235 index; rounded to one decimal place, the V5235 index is 0.3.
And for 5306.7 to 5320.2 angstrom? 0.3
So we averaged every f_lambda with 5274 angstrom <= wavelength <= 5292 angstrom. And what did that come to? 3.82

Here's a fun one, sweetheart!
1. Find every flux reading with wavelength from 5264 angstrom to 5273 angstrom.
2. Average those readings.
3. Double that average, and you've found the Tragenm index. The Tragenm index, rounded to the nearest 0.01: 7.67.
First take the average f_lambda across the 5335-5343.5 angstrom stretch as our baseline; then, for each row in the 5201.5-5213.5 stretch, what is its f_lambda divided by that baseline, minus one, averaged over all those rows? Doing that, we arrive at -0.14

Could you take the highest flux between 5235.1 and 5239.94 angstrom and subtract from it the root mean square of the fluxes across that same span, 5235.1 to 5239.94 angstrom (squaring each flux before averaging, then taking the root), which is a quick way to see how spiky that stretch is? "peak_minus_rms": 0.085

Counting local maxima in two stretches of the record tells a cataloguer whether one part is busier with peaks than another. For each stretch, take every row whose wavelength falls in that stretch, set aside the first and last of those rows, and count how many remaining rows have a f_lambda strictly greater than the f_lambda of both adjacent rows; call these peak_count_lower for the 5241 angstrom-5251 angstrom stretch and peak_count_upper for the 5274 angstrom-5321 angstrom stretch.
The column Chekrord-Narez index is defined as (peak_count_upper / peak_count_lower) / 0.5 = 8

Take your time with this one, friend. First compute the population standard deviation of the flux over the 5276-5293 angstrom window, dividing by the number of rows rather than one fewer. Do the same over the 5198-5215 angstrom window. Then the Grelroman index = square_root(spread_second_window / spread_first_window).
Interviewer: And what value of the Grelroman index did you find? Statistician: 1.66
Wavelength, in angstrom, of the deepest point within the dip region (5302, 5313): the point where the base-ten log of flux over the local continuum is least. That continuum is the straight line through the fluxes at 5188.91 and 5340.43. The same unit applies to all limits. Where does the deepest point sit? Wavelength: 5303.67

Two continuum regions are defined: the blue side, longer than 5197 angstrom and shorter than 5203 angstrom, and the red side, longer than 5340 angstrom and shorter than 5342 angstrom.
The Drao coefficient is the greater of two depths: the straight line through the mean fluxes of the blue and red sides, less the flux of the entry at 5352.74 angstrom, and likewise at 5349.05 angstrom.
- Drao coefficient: 0.52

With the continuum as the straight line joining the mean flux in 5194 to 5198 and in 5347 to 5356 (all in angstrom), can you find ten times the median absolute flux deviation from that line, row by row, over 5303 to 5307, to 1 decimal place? 0.3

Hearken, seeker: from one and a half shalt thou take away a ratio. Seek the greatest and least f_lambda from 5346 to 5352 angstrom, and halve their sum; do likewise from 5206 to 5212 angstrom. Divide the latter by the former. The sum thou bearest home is 0.57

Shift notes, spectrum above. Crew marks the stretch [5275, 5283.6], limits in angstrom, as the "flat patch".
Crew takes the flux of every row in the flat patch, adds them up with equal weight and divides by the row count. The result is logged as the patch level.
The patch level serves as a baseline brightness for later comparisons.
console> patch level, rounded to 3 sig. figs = 3.90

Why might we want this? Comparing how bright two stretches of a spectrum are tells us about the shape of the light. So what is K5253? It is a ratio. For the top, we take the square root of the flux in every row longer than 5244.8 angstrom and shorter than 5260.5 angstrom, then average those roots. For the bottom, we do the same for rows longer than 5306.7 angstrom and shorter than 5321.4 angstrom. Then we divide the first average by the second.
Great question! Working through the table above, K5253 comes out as 0.96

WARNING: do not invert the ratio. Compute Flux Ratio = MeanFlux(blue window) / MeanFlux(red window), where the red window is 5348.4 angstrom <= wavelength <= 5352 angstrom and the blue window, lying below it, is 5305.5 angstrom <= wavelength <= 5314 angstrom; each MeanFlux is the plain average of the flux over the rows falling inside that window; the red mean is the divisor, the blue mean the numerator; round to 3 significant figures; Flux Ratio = 1.13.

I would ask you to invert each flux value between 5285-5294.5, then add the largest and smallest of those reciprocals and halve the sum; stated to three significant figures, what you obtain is 0.266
